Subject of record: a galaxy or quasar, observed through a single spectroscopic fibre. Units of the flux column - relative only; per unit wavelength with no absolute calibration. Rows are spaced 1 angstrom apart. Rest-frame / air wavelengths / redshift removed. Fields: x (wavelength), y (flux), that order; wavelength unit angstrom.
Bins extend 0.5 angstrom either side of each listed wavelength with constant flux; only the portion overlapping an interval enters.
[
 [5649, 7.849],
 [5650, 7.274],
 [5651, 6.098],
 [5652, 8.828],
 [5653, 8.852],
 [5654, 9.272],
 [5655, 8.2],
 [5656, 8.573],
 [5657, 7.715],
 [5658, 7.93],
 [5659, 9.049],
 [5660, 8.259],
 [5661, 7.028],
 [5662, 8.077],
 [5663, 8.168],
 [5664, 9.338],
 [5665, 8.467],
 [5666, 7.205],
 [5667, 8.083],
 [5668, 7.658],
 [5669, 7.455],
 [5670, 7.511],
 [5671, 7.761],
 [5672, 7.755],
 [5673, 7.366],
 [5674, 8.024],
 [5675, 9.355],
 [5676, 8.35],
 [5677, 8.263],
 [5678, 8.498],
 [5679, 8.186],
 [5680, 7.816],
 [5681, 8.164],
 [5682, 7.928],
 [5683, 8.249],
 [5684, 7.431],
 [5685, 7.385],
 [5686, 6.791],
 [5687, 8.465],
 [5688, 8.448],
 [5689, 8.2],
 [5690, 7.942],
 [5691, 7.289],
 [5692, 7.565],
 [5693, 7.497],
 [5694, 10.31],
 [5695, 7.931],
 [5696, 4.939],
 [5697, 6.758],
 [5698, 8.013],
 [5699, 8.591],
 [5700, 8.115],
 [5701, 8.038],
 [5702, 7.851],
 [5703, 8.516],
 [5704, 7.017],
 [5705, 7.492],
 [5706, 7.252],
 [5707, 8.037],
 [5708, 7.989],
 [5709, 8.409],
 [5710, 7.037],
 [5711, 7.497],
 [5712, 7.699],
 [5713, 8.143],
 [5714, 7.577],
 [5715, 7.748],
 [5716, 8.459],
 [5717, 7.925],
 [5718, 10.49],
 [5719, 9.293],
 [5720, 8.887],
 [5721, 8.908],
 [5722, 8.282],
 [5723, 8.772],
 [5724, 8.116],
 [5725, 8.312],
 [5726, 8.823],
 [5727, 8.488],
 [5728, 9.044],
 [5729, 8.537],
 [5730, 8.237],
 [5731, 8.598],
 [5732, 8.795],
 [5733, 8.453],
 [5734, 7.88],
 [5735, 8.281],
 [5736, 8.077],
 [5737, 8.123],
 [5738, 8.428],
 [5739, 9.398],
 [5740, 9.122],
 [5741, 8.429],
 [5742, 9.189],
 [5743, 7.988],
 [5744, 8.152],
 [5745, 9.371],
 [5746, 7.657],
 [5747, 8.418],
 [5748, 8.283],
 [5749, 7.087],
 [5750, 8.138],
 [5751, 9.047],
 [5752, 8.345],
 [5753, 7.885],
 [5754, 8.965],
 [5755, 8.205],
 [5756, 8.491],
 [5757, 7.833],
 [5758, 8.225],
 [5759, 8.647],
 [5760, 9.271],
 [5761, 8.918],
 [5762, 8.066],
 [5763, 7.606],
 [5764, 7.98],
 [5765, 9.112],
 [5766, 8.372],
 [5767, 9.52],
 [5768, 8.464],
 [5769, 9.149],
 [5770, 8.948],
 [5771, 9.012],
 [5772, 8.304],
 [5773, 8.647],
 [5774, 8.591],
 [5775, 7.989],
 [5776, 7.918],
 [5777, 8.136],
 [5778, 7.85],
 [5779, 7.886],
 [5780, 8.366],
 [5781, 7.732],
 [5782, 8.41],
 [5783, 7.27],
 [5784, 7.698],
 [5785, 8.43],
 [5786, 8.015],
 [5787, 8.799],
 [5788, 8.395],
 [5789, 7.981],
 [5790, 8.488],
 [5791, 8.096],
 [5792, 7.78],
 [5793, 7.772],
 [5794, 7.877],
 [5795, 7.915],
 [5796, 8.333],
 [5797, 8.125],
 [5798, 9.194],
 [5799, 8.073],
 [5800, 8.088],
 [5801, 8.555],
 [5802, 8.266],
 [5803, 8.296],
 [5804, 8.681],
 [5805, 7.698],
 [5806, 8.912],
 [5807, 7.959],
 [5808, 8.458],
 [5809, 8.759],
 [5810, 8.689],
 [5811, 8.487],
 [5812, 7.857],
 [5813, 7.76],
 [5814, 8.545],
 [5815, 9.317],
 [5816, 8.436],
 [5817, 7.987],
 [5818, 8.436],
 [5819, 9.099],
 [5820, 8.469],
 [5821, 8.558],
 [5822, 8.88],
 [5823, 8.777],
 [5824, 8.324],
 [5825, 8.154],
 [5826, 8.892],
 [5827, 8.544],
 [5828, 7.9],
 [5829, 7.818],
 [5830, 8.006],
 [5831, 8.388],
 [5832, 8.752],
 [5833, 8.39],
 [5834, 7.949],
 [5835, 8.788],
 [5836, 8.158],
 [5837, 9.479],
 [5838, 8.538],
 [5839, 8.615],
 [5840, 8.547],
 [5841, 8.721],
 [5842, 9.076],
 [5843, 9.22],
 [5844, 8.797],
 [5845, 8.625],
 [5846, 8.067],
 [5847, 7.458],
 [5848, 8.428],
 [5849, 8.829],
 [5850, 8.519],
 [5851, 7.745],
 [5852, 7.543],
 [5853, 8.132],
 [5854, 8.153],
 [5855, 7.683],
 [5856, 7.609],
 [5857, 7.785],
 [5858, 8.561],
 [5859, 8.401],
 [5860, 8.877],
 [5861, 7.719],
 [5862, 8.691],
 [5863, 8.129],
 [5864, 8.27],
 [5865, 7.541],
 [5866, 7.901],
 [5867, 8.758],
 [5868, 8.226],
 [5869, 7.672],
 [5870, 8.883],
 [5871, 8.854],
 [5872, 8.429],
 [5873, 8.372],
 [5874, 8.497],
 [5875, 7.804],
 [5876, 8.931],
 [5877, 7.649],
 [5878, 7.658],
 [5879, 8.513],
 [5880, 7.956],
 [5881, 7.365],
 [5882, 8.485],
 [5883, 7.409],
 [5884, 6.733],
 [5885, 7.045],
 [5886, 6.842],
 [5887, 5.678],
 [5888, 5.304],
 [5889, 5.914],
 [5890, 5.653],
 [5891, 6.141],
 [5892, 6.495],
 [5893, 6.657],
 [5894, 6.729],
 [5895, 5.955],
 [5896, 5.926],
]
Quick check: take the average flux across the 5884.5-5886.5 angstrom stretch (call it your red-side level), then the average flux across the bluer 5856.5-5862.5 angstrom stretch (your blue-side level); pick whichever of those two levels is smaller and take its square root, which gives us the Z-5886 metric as 2.64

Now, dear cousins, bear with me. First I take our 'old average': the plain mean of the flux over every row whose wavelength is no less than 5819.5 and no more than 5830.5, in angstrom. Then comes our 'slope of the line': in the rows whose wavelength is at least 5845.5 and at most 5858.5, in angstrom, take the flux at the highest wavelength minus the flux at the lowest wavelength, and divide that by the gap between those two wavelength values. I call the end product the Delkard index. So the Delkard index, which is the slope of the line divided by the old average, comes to 0.0049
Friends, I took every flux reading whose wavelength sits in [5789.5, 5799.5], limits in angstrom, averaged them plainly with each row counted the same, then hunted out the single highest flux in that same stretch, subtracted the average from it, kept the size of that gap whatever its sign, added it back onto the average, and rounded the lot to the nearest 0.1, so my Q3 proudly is 9.2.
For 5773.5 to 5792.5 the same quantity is 8.8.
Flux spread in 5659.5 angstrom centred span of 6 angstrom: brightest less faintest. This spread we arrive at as 2.0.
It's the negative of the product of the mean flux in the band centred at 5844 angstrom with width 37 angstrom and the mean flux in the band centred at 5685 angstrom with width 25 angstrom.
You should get -65.9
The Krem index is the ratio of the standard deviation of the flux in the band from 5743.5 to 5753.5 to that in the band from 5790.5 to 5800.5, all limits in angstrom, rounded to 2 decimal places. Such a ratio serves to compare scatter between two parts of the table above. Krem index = 1.57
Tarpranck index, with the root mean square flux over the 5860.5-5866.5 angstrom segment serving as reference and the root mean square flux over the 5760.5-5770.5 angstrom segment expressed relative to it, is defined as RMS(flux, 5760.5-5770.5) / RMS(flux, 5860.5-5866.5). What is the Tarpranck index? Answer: 1.07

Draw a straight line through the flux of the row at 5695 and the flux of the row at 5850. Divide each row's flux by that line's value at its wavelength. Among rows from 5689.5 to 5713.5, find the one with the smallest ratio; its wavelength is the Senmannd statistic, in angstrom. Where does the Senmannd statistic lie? 5696 angstrom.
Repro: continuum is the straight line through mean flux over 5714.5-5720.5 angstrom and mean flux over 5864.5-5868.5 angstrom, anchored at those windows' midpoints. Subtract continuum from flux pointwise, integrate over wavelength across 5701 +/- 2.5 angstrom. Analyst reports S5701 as -3.3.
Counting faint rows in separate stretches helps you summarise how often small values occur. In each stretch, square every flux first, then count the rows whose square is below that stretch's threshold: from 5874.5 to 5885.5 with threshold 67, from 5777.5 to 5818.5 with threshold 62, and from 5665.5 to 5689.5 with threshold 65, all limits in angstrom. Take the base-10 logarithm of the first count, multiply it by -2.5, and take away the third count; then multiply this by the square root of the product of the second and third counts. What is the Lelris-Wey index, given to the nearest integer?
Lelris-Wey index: -165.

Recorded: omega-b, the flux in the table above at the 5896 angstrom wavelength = 5.926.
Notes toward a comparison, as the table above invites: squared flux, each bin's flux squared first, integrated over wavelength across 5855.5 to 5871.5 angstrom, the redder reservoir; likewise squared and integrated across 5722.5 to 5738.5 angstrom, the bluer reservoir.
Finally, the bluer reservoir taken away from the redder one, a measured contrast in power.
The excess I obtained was -49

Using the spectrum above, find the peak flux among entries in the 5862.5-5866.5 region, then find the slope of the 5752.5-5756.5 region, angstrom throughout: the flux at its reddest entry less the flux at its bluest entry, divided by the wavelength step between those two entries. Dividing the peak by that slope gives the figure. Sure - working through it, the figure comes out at 41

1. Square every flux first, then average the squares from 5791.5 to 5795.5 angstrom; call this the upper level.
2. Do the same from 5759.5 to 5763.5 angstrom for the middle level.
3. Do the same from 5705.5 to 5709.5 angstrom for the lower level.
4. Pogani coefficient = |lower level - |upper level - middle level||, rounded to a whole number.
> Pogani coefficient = 52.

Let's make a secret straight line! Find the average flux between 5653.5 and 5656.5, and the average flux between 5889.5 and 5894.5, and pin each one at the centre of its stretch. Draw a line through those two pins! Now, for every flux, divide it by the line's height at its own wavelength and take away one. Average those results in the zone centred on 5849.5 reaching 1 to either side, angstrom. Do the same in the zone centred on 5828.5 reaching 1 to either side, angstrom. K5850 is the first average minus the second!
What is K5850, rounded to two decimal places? 0.16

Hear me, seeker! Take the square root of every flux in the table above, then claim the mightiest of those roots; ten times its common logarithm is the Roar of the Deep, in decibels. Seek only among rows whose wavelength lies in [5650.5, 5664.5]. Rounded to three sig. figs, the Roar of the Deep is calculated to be 4.85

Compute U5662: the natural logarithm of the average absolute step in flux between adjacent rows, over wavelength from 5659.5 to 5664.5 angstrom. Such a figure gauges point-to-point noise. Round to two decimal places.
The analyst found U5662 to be -0.12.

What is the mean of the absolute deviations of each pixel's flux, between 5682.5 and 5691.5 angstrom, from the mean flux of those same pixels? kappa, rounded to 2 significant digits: 0.51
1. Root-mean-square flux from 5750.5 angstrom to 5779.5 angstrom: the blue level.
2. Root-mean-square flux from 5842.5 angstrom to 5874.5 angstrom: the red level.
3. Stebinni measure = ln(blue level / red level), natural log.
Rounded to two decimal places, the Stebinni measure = 0.02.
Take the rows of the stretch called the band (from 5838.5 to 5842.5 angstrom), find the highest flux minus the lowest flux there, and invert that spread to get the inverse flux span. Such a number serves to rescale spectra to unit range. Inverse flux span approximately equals 1.89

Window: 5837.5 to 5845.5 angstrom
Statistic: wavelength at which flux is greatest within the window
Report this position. 5843 angstrom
